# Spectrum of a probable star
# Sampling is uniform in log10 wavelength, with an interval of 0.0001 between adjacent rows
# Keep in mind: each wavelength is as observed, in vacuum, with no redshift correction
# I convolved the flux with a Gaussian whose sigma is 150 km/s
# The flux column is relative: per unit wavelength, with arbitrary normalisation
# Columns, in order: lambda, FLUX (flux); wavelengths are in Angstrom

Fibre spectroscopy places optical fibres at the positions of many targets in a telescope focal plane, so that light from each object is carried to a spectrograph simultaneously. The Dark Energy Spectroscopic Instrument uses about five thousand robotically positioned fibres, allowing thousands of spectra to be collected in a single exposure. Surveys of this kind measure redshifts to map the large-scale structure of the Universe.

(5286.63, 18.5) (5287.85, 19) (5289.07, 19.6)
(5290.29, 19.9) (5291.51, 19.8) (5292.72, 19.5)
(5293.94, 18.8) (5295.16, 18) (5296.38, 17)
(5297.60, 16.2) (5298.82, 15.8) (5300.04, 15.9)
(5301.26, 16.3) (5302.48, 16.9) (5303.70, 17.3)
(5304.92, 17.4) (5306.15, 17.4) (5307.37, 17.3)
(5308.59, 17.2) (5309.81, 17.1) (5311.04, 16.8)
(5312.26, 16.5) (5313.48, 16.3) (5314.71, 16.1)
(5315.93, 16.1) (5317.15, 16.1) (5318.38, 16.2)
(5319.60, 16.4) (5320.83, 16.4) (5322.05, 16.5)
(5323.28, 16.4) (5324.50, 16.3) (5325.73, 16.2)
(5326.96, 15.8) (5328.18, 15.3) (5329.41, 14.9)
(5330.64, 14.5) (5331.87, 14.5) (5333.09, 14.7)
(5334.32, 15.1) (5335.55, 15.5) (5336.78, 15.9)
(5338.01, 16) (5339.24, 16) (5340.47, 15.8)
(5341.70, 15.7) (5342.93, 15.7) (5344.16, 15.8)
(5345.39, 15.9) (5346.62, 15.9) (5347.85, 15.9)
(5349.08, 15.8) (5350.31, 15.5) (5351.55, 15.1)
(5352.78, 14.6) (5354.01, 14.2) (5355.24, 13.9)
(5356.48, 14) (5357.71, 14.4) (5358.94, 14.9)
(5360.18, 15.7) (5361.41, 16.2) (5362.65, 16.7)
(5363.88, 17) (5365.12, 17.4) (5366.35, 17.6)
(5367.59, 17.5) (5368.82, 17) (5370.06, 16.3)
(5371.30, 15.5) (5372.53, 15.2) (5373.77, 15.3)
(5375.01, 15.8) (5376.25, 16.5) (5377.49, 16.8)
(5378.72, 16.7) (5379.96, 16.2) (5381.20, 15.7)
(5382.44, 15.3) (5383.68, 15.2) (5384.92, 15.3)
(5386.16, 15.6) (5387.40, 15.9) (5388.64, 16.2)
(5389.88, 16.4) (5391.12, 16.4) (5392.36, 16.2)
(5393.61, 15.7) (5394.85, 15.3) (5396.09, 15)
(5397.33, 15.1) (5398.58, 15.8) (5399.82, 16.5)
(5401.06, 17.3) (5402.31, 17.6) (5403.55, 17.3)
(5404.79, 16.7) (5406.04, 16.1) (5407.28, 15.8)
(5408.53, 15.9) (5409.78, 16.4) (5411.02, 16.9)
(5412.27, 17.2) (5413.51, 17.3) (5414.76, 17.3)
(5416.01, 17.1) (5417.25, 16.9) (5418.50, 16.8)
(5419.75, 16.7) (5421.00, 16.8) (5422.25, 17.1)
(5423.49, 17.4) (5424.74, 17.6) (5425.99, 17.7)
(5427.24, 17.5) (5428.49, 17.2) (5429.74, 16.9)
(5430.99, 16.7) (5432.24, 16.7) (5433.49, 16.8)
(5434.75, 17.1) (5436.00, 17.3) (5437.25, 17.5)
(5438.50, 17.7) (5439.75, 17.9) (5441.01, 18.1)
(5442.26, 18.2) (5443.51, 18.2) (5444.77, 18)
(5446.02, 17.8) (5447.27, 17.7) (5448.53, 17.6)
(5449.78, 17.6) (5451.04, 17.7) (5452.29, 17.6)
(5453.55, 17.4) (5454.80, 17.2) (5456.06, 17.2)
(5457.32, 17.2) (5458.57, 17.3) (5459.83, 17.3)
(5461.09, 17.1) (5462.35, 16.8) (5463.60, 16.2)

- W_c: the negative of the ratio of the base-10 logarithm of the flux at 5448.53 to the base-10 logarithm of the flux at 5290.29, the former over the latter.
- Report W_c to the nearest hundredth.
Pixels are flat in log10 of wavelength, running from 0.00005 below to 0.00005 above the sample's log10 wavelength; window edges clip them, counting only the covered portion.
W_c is -0.96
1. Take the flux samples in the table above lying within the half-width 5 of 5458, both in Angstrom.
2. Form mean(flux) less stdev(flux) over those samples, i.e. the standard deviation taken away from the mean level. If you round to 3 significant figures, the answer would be 17.0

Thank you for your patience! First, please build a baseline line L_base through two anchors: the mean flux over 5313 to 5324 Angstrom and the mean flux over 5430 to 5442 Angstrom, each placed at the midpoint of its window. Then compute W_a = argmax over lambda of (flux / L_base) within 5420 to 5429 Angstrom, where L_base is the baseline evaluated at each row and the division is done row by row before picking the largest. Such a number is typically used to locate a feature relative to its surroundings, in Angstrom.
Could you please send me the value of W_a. 5425.99 Angstrom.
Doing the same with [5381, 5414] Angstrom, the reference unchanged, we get 5402.31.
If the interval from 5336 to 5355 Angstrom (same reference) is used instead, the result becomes 5338.01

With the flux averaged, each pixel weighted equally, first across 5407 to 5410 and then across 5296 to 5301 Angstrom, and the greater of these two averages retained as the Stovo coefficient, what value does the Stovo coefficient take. 16.2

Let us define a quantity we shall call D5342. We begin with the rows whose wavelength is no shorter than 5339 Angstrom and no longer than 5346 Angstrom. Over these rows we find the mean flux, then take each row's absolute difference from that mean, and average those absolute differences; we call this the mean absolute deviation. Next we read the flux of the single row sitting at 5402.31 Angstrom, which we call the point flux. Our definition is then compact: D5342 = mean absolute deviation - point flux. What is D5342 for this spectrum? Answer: -17.5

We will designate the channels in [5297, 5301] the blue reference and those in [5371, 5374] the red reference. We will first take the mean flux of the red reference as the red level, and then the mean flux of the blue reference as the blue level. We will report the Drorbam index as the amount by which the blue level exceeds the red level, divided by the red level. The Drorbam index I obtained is 0.04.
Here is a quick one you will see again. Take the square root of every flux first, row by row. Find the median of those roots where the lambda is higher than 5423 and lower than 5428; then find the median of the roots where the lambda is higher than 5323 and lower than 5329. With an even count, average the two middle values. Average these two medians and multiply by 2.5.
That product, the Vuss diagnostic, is 10.3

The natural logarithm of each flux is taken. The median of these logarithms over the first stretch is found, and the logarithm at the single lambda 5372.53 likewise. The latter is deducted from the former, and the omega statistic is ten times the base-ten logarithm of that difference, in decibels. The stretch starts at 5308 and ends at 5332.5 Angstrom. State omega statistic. -11.8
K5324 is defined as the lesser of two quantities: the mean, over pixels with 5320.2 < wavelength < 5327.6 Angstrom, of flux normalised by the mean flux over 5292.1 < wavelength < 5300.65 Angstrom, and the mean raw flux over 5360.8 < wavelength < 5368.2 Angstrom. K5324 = 0.94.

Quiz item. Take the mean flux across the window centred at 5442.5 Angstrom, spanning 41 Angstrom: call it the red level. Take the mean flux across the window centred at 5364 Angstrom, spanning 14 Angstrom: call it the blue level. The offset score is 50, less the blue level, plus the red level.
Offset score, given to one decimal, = 51.0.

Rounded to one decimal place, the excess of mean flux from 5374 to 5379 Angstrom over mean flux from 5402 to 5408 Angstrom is -0.3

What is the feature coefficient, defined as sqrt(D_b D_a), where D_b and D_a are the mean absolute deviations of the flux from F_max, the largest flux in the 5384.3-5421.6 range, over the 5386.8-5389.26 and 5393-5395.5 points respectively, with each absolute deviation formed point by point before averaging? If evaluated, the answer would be 1.8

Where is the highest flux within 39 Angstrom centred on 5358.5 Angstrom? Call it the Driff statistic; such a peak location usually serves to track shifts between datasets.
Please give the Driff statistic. 5366.35 Angstrom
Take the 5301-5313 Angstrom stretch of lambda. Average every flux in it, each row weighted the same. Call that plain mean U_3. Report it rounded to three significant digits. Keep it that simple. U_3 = 17.0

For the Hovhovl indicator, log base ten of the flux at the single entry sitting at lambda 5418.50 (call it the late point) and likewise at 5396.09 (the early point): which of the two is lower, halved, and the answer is 0.588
